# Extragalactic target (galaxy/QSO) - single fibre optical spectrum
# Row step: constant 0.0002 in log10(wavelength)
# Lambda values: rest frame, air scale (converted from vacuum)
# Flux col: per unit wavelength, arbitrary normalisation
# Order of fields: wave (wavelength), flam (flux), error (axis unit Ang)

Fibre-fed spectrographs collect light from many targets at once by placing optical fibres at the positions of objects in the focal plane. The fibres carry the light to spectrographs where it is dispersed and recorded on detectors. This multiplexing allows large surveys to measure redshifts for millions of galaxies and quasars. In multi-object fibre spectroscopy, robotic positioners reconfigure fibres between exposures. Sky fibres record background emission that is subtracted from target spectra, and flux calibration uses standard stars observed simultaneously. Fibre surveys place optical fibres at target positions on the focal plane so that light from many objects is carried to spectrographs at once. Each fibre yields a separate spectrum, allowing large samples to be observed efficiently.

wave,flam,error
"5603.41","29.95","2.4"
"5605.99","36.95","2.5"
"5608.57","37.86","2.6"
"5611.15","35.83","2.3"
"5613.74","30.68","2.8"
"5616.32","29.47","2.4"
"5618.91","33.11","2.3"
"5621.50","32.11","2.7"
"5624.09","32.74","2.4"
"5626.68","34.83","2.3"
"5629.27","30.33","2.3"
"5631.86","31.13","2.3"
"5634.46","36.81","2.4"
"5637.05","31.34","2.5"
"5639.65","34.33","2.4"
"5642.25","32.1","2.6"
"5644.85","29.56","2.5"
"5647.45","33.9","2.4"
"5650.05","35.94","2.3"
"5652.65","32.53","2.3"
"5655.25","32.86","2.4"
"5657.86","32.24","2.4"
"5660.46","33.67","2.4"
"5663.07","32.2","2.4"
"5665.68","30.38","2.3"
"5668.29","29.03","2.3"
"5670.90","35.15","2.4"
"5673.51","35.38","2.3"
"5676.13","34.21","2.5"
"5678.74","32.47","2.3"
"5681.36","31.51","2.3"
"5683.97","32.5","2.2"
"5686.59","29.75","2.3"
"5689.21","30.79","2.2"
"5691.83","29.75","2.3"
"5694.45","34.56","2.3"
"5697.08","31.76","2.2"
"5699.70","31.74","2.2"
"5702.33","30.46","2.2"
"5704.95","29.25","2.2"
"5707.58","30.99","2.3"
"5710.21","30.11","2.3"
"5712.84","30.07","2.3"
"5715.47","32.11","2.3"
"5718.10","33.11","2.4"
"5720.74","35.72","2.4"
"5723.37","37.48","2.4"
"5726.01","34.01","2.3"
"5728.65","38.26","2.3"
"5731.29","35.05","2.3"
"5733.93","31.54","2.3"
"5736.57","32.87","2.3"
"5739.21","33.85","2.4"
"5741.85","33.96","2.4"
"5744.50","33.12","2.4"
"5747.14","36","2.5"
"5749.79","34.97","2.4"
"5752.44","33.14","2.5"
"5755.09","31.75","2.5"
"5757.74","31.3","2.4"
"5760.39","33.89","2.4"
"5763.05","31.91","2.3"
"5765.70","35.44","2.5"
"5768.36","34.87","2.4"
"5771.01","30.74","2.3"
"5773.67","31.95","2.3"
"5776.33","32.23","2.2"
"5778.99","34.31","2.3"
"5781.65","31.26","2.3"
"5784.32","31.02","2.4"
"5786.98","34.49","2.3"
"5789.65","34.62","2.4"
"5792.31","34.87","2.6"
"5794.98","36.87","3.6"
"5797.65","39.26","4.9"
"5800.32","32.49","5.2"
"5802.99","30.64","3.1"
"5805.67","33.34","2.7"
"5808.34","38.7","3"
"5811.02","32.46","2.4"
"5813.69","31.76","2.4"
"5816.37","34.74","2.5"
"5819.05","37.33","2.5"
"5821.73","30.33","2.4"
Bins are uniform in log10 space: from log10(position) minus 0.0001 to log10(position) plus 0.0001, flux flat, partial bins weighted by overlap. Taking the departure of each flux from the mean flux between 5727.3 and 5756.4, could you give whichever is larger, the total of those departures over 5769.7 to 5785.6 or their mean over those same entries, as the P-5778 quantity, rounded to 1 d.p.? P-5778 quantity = -2.1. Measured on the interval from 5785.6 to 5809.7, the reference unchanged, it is 8.9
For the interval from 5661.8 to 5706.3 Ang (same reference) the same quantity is -2.2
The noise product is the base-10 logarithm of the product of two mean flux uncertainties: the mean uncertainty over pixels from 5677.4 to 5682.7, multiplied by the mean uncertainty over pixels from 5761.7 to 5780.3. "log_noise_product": 0.73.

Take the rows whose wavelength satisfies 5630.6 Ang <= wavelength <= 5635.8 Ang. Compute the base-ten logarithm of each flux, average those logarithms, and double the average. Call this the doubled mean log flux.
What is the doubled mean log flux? 3.06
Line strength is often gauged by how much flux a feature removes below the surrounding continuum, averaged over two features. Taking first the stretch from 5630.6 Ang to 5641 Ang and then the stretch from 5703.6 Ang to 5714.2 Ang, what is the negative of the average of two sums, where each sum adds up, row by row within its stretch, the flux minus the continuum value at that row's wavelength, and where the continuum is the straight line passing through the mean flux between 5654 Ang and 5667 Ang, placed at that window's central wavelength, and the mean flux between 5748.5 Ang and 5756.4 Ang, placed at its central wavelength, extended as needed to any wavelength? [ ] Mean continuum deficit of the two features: 3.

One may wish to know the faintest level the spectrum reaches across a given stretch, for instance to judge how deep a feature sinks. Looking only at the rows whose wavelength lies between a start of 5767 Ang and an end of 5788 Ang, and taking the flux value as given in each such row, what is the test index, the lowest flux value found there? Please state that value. 30.74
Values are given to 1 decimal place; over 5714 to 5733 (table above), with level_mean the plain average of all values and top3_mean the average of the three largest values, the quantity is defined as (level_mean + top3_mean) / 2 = 36.1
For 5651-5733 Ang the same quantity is 34.9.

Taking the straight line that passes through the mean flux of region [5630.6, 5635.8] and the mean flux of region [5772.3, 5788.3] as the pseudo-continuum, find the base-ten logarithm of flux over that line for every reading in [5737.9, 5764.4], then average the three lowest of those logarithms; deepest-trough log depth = -0.015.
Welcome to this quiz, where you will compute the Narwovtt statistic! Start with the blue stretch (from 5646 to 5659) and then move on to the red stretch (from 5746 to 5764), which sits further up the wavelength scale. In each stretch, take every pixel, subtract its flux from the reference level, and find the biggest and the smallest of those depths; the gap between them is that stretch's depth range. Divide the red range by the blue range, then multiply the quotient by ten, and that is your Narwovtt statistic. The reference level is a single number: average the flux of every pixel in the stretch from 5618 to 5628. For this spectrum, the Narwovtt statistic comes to 13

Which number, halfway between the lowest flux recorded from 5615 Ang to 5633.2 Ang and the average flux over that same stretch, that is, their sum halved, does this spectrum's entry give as 30.7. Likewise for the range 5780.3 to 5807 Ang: 32.3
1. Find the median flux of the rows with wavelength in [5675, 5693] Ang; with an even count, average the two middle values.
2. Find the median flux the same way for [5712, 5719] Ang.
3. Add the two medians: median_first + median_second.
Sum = 63.6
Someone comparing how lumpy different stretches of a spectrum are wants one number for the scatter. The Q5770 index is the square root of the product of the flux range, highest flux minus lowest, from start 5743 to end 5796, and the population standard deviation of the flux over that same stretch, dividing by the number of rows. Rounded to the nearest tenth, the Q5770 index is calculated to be 3.3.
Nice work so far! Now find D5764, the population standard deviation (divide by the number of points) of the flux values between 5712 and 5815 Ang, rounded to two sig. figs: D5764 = 2.3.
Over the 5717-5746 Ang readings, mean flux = 34.5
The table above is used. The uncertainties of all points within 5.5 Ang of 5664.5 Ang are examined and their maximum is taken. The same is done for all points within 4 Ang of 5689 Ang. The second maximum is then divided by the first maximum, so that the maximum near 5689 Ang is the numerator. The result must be 0.96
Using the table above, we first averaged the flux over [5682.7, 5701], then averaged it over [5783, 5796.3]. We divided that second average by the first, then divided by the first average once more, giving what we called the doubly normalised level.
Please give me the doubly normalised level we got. 0.035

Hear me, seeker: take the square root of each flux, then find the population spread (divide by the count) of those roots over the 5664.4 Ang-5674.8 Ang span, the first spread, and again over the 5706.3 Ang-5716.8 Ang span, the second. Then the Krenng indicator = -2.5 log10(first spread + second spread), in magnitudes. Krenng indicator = 1.23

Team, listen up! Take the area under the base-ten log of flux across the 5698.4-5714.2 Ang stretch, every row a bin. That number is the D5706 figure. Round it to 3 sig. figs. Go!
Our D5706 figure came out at 23.4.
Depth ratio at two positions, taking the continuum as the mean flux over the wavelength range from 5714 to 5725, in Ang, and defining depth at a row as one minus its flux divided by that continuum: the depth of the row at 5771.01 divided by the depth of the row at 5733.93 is 1.3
